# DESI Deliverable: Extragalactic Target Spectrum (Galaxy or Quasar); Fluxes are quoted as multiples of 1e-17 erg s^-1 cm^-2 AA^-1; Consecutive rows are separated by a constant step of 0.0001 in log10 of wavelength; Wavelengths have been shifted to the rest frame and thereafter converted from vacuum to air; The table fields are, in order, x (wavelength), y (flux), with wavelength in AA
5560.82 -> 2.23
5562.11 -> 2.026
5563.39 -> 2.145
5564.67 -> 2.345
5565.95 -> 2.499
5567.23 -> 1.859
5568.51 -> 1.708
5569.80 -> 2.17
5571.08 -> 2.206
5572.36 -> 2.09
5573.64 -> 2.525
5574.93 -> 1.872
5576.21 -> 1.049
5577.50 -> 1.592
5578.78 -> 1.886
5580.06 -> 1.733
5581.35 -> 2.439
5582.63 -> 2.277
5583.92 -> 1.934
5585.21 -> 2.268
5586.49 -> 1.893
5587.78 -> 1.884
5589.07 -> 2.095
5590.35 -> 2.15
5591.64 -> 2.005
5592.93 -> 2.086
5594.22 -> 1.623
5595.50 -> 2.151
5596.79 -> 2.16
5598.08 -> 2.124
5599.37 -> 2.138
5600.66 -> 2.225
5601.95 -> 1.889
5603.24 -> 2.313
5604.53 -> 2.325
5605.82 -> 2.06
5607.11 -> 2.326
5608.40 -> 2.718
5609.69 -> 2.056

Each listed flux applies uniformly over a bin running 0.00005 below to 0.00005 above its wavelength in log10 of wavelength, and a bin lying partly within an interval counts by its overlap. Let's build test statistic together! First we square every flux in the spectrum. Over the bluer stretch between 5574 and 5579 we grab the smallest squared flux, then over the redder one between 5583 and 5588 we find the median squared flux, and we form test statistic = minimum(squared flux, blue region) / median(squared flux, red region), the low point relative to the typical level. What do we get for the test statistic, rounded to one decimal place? 0.3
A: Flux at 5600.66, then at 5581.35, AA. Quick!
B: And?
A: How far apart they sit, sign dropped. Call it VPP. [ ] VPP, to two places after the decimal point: 0.21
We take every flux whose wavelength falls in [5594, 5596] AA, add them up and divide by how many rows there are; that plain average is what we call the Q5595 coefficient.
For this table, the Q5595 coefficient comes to 1.9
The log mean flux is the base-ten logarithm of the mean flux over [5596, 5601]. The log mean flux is 0.33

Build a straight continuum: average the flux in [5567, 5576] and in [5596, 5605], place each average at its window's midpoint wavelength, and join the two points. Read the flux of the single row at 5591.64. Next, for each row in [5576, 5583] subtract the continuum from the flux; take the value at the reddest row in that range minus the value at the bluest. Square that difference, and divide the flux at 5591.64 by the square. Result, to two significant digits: 1.4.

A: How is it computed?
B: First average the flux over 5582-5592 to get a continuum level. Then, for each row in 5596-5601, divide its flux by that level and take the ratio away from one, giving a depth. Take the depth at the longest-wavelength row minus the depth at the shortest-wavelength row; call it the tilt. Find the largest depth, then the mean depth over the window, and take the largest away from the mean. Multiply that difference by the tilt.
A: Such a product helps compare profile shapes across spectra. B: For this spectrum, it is 0.001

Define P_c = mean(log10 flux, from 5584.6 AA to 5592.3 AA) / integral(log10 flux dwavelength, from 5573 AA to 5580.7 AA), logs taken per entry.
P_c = 0.171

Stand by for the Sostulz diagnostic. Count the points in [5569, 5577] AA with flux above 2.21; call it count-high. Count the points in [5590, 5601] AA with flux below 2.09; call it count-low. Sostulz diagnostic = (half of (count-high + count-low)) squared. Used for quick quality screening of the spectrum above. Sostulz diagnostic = 4.0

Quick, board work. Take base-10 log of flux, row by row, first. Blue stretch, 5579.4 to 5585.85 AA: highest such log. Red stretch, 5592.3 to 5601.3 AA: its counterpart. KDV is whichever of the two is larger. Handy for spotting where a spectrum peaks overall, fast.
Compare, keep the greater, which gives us 0.387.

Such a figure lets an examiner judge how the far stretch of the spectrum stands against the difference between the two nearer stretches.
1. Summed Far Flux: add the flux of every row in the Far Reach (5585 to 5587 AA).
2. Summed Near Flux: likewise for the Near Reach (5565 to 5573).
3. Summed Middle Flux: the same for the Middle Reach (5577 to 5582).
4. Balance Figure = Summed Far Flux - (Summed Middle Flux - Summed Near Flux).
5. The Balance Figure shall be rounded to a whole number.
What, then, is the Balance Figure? 9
